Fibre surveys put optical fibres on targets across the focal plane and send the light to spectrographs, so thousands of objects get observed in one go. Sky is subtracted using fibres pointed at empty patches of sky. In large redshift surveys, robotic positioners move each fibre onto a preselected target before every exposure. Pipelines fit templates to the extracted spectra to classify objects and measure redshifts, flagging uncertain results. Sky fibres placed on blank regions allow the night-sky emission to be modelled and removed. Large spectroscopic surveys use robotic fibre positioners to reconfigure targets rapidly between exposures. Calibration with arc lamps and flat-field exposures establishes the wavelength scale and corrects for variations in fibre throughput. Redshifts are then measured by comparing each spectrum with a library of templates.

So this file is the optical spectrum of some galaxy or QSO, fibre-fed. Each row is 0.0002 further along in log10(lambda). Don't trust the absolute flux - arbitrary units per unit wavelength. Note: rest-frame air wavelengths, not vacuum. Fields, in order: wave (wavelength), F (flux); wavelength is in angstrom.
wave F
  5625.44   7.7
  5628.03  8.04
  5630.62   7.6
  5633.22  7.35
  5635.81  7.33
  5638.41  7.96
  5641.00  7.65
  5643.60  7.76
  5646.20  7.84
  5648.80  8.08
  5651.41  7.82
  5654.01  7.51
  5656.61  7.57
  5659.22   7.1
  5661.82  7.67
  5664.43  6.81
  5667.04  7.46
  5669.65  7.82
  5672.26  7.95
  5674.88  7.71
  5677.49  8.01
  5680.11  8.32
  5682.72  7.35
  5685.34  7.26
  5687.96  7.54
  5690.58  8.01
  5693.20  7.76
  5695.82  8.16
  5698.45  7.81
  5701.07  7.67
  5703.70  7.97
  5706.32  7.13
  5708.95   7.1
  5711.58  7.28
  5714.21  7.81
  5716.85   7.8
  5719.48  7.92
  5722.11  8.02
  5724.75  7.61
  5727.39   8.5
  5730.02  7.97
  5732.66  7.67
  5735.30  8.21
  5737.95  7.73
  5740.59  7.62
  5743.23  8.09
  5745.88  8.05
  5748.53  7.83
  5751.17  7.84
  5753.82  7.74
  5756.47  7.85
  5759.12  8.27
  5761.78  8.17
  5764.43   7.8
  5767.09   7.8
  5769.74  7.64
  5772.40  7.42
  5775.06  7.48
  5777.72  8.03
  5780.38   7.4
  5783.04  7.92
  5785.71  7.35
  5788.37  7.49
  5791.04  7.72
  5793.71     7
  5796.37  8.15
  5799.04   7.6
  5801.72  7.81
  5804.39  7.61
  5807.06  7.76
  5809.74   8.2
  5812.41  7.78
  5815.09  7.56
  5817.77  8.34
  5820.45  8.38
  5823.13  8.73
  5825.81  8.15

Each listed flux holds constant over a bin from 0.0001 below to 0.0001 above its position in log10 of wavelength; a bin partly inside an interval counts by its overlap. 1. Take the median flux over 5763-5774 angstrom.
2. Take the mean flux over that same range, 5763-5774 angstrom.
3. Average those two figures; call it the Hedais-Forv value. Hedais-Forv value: 7.7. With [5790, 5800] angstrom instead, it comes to 7.6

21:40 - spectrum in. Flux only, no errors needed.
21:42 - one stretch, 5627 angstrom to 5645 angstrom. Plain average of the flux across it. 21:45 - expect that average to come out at 7.7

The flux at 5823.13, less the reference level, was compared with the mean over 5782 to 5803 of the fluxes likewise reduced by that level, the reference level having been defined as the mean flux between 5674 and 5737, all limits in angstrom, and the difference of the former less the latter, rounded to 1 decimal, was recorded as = 1.1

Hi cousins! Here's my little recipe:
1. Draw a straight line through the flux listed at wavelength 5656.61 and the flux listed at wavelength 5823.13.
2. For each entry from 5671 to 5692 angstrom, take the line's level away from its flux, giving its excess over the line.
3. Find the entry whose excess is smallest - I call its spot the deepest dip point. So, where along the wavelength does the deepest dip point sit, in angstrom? 5685.34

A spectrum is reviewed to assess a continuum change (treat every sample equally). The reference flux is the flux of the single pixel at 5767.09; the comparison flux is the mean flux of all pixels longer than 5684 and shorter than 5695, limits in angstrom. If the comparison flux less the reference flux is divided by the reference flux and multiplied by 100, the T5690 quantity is -2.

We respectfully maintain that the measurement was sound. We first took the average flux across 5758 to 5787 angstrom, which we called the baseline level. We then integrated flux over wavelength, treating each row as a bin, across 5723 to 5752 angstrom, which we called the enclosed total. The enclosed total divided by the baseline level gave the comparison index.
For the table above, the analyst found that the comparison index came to 29.7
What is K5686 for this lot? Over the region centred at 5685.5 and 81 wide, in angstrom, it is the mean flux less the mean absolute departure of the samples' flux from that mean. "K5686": 7.39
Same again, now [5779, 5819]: 7.45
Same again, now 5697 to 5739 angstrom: 7.49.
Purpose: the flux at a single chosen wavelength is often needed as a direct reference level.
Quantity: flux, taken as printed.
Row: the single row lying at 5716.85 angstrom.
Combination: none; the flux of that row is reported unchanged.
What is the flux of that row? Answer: 7.8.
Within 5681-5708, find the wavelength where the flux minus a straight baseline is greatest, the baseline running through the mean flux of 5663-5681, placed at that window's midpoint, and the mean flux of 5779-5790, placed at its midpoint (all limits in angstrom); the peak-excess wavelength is 5695.82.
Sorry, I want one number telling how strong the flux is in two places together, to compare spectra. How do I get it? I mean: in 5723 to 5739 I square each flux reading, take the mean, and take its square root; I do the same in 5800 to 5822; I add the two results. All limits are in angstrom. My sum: 15.9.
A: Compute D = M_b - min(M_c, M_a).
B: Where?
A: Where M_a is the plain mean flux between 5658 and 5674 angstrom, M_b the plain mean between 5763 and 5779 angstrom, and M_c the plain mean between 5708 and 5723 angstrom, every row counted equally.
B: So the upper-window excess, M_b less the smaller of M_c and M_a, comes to 0.2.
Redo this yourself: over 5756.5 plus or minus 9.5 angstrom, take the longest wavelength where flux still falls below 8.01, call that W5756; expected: 5764.43 angstrom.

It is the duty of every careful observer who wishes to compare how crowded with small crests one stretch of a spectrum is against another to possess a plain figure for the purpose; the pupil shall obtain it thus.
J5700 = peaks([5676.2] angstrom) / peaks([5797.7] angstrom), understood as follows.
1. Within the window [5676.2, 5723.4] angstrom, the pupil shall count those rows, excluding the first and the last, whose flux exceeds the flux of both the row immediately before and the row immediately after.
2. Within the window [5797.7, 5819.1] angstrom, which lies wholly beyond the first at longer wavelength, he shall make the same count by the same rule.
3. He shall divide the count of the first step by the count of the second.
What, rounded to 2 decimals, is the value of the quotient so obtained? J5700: 2.50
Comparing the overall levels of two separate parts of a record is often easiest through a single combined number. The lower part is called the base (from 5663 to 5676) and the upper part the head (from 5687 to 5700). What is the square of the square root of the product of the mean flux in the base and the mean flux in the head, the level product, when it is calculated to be 59.3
